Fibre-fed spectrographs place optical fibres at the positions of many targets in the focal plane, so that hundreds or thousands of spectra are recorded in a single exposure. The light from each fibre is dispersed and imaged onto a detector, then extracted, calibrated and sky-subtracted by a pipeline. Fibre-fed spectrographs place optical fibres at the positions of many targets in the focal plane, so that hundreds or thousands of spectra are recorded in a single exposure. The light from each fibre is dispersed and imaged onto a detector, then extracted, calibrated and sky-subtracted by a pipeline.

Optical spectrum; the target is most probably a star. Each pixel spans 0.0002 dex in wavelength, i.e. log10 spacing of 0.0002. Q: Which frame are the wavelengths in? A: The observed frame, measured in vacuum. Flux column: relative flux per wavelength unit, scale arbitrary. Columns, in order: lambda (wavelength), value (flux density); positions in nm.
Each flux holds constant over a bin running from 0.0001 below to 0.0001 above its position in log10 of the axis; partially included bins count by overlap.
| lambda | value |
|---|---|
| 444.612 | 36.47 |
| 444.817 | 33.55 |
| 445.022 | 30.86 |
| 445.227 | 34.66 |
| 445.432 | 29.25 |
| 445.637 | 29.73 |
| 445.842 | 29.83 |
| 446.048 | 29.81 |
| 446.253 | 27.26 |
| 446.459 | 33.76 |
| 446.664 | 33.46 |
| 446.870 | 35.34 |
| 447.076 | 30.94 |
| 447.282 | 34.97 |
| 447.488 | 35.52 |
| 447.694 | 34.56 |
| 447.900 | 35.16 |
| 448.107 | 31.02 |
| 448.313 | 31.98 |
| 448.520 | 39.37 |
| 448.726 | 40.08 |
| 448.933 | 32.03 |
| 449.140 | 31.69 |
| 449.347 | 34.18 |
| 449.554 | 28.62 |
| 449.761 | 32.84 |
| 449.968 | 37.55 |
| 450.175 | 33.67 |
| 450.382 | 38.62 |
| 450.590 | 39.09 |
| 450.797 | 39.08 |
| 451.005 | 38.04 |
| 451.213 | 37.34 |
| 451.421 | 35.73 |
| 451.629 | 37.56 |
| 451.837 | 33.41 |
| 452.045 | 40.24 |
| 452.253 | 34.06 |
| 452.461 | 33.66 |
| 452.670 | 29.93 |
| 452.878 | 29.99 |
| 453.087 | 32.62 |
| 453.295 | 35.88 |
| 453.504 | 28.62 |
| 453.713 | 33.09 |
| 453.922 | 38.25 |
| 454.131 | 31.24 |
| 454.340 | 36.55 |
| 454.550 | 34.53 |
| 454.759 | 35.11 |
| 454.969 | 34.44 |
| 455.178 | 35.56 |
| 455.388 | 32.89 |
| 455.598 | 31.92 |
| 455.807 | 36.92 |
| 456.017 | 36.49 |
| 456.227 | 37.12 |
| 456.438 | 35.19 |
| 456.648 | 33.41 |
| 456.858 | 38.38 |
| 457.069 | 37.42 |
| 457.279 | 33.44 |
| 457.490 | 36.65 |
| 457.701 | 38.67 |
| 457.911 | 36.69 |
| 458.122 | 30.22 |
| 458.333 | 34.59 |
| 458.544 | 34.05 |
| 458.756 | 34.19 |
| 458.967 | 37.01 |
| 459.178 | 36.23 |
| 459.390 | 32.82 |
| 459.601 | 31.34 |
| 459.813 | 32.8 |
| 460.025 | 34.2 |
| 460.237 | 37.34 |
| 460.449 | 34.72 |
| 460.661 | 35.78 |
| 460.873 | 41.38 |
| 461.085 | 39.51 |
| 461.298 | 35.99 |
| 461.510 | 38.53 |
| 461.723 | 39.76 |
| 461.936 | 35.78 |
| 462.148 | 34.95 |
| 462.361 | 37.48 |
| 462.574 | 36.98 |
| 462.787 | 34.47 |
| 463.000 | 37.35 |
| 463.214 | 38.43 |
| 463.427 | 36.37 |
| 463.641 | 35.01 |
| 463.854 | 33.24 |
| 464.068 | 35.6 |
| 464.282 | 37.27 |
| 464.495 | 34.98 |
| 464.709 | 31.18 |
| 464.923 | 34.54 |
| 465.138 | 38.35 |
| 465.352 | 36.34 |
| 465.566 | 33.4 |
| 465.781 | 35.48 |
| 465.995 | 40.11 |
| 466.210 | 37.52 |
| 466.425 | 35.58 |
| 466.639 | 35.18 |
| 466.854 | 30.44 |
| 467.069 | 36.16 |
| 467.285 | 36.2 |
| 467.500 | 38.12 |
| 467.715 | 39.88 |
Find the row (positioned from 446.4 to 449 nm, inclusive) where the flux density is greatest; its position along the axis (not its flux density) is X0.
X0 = 448.726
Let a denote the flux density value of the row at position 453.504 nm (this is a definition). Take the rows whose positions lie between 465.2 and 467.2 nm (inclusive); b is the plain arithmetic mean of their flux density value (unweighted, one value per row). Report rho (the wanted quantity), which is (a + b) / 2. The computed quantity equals 32.1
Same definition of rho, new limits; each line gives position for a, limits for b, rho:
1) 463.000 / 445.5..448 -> 34.9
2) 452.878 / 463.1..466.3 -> 32.9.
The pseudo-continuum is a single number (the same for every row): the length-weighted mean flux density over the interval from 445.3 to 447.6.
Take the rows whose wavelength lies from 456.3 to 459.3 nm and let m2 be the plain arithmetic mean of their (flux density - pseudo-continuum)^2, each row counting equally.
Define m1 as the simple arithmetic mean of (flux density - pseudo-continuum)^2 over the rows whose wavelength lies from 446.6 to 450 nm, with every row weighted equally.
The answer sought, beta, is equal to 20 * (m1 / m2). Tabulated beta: 15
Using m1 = 14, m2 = 18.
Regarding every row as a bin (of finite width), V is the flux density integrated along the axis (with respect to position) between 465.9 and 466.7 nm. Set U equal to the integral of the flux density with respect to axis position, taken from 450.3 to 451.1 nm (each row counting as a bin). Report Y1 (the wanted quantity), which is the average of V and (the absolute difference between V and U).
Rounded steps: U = 31.0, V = 29.7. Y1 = 15.5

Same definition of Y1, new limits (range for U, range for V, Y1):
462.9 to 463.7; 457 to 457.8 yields 14.7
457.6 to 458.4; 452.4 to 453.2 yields 14.0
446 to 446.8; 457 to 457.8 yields 16.6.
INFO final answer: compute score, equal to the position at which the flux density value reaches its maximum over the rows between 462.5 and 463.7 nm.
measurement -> 463.214 nm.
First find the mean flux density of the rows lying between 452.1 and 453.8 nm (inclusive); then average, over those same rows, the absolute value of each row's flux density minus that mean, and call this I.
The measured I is 2.04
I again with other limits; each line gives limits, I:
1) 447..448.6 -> 2.16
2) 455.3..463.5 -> 1.96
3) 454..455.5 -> 1.30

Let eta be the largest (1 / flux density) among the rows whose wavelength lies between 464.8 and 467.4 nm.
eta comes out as 0.033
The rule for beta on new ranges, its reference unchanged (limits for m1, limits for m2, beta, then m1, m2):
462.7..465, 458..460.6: 34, 16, 9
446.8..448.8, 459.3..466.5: 16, 18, 23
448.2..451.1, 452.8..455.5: 50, 26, 10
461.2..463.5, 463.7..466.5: 29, 28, 20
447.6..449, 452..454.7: 29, 20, 14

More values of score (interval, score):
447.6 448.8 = 448.726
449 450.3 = 449.968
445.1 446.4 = 445.227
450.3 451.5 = 450.590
